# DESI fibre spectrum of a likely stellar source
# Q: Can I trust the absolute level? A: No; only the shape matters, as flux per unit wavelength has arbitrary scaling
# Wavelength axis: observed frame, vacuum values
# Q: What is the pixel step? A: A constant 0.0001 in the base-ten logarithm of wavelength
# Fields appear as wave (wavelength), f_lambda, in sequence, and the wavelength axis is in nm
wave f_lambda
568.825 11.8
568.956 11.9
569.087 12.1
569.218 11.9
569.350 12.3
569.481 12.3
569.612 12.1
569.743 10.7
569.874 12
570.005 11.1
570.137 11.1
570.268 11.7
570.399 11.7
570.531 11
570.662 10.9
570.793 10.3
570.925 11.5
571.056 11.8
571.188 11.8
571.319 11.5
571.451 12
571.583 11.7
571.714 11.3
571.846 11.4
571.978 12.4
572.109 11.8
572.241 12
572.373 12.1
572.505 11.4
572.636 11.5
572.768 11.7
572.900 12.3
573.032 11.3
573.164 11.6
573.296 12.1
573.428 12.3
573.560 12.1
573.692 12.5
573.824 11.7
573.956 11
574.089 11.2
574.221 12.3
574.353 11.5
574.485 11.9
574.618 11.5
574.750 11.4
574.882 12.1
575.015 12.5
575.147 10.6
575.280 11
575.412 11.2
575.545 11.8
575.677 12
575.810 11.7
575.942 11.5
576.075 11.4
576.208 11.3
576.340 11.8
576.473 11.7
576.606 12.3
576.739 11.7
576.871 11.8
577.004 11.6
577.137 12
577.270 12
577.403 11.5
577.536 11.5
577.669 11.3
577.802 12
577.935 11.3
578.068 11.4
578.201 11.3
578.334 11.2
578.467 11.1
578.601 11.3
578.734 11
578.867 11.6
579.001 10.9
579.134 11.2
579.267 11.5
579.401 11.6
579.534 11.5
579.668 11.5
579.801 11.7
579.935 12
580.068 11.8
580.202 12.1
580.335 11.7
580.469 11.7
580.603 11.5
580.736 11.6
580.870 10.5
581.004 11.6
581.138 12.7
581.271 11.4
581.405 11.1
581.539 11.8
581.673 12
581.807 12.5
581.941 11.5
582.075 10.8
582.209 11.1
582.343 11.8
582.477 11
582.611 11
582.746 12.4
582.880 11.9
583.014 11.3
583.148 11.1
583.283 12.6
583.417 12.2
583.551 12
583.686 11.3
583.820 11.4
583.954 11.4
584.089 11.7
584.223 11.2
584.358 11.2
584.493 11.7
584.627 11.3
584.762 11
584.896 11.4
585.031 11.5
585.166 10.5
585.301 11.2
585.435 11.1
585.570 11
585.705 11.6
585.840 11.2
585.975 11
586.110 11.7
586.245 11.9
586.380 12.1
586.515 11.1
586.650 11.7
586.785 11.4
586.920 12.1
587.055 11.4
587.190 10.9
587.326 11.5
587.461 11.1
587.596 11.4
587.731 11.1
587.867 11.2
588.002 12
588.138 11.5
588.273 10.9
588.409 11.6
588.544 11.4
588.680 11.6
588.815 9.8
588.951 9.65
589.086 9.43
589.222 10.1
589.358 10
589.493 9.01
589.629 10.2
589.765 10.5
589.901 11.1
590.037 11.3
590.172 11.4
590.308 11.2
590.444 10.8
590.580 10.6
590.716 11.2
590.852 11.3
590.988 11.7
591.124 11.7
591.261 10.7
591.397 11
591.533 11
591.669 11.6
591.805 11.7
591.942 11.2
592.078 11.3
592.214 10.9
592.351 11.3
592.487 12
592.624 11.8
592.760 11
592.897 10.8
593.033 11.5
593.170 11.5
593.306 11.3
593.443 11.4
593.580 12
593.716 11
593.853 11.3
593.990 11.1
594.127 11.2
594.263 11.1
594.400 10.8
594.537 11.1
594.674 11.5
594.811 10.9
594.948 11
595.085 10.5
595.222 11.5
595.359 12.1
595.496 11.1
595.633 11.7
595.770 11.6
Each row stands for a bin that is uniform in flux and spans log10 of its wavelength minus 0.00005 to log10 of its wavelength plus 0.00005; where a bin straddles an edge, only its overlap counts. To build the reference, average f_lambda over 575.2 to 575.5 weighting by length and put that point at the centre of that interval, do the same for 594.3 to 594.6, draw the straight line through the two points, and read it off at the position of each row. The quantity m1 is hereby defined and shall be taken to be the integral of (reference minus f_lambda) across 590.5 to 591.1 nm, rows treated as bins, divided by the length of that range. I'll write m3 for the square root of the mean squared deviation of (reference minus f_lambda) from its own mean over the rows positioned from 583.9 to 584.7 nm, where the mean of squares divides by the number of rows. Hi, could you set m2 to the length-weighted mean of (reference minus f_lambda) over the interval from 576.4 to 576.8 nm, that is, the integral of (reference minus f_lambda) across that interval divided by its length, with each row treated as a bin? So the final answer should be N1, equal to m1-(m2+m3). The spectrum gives 0.3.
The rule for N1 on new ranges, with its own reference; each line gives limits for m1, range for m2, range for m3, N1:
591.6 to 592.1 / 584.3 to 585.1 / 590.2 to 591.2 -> -0.6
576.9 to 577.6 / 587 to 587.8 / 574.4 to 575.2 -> -1.0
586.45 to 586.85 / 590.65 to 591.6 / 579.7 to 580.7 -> -0.3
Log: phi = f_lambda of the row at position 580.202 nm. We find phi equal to 12.1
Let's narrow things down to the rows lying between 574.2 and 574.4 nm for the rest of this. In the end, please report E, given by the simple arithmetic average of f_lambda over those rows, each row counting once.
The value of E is 11.9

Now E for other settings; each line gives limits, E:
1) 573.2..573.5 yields 12.2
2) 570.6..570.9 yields 10.6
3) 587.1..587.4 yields 11.2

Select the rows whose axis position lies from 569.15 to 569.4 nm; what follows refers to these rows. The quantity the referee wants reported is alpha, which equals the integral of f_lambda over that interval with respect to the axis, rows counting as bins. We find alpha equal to 3.0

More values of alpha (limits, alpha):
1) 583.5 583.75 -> 2.9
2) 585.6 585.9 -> 3.4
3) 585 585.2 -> 2.2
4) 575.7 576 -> 3.5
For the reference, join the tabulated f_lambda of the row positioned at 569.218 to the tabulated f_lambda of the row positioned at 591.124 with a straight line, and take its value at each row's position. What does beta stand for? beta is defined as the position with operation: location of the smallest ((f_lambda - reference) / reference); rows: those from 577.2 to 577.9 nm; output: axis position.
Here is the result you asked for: 577.669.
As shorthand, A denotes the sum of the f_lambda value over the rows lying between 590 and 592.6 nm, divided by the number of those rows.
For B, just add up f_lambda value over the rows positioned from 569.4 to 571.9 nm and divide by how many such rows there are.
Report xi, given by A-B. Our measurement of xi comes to -0.21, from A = 11.3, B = 11.5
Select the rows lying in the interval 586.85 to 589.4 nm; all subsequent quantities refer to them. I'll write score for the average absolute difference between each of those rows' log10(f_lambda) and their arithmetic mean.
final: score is 0.026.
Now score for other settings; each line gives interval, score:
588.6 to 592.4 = 0.025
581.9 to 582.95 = 0.018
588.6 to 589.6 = 0.023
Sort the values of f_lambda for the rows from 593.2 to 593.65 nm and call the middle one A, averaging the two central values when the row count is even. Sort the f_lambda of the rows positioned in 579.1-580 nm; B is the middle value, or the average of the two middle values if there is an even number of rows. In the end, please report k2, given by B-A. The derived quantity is 0.1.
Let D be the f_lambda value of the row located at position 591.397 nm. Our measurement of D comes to 11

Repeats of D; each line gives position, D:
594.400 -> 10.8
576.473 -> 11.7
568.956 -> 11.9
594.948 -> 11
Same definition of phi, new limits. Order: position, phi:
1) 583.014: 11.3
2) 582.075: 10.8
